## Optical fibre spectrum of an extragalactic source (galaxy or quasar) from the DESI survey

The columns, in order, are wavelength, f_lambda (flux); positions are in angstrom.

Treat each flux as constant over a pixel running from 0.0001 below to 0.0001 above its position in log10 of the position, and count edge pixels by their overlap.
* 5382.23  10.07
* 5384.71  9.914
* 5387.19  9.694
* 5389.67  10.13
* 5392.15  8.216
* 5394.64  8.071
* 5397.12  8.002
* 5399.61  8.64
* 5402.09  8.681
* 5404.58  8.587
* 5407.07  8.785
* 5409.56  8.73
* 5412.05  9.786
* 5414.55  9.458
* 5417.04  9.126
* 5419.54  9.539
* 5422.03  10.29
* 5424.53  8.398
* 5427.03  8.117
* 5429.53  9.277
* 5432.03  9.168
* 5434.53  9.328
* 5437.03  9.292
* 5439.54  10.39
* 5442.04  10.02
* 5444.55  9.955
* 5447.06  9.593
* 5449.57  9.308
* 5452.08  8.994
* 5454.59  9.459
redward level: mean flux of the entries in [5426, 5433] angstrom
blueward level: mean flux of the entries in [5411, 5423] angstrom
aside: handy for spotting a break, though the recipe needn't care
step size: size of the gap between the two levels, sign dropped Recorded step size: 0.8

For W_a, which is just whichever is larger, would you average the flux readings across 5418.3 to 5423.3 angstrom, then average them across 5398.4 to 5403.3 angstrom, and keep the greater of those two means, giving 9.9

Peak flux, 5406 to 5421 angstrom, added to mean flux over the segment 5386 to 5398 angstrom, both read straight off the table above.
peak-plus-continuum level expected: 18.6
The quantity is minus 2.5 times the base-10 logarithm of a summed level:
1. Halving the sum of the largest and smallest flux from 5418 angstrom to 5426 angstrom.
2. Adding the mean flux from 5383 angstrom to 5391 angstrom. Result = -3.21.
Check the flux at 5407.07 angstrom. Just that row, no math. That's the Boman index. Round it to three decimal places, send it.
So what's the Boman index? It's 8.785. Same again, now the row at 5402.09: 8.681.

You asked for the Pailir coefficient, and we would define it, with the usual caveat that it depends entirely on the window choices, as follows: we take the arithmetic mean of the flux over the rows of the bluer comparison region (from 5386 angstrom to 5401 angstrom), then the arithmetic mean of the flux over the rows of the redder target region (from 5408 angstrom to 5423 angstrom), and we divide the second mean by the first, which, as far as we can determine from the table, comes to 1.08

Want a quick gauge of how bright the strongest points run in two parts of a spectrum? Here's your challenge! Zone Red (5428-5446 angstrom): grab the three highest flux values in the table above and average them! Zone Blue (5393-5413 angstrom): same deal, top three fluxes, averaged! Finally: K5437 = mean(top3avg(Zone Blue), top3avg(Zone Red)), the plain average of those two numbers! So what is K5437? 9.61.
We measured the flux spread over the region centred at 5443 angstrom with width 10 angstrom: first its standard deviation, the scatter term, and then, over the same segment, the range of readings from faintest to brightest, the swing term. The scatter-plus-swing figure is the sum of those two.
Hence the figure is 1.1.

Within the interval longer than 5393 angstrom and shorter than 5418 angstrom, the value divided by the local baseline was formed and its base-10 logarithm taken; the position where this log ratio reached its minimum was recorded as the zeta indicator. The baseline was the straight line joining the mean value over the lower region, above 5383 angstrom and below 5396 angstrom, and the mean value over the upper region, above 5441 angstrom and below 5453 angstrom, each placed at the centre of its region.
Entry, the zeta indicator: 5397.12 angstrom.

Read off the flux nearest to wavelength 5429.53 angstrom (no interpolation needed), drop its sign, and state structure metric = 9.28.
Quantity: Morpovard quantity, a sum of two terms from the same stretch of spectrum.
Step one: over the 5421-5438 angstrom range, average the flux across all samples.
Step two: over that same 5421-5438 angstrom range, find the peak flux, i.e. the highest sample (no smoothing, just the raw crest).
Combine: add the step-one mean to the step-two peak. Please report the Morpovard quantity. 19.4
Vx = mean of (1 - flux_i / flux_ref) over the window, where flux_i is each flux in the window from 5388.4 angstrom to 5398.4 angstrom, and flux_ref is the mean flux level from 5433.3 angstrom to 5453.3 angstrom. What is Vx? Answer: 0.10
